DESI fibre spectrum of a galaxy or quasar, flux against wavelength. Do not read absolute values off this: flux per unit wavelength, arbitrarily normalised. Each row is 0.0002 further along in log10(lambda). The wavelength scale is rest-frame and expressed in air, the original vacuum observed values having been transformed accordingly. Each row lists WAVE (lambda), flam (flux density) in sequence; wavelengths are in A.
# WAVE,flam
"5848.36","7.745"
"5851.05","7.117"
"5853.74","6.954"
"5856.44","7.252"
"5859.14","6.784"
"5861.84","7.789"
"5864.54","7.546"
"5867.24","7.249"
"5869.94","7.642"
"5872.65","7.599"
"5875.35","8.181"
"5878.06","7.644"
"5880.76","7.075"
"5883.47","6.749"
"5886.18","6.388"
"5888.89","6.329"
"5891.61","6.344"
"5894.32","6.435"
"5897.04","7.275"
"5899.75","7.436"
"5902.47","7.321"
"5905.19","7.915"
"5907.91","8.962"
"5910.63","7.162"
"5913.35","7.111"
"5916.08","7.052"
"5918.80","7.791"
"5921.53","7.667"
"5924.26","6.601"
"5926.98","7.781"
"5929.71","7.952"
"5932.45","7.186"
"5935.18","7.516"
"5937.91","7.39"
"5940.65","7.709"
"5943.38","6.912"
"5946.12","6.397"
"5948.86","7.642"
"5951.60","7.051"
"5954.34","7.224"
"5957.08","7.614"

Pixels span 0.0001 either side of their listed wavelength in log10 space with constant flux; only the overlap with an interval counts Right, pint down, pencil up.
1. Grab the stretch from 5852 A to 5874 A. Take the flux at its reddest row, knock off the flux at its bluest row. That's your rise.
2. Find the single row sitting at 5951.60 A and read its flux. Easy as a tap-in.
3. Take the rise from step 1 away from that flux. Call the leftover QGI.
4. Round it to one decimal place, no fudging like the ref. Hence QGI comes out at 6.4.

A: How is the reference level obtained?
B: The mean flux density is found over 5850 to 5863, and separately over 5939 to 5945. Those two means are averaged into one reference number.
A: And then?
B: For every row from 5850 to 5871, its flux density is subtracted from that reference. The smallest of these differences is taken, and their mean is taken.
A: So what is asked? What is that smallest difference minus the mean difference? -0.50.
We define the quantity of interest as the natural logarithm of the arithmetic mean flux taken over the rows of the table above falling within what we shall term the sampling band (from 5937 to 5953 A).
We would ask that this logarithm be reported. 1.97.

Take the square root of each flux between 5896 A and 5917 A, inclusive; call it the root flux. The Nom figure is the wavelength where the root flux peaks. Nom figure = 5907.91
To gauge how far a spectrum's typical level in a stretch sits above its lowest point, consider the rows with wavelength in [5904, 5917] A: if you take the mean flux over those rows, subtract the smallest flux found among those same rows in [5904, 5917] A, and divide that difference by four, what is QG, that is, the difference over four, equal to 0.15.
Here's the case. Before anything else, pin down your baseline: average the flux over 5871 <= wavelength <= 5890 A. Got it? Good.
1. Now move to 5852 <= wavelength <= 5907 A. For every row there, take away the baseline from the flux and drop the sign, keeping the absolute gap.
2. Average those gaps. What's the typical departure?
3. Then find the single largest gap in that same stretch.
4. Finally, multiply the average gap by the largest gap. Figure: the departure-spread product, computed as 0.5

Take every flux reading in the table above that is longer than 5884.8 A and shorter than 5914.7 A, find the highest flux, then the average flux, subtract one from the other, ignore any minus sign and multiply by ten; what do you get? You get 18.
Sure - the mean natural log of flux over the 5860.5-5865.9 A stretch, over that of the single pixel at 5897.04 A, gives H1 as 1.03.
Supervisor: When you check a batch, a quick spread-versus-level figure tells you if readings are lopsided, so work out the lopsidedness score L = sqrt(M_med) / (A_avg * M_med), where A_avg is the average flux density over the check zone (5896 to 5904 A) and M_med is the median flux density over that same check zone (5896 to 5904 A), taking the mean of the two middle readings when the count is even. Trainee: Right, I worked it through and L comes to 0.050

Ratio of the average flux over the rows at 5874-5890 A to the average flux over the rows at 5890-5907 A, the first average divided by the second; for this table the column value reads 0.99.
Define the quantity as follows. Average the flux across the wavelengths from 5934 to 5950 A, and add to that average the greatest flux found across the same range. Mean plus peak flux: 15.0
